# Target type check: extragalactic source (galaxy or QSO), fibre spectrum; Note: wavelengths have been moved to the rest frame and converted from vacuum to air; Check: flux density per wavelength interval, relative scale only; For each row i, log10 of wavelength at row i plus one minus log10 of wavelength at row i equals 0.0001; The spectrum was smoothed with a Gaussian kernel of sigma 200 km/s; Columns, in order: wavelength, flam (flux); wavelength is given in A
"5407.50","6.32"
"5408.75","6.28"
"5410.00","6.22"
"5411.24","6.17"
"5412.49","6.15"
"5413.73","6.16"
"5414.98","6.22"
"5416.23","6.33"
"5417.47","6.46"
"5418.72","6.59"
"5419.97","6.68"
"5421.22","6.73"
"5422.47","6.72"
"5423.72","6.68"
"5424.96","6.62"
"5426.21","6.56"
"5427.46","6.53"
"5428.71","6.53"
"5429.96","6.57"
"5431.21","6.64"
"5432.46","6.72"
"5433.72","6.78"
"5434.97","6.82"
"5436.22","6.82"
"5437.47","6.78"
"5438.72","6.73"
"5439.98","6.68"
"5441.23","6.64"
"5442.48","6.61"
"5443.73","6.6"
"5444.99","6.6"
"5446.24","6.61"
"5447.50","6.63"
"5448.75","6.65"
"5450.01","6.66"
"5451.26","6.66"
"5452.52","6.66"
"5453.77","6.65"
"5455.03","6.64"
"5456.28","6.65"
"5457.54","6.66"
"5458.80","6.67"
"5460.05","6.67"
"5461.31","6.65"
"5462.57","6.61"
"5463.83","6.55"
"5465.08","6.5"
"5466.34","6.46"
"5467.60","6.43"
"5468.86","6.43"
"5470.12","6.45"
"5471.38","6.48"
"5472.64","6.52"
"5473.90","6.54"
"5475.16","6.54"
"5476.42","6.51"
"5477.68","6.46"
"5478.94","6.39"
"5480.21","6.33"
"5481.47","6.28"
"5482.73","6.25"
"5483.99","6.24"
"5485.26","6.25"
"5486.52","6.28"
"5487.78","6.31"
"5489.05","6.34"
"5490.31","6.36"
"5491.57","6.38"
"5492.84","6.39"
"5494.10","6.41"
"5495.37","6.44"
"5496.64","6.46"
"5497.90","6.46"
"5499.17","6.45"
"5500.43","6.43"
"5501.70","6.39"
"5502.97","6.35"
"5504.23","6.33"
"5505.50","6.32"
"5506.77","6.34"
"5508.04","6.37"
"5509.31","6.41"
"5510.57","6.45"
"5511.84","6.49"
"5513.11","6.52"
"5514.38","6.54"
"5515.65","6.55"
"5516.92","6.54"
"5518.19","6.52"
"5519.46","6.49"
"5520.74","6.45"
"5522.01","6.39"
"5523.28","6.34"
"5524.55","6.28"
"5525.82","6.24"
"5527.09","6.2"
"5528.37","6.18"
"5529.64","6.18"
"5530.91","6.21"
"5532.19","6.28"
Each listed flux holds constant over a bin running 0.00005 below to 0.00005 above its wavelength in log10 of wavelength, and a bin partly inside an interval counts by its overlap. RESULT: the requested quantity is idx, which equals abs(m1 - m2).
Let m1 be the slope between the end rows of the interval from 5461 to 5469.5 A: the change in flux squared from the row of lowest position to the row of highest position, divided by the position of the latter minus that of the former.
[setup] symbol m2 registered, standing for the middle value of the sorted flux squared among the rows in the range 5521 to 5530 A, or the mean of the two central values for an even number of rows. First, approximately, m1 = -0.4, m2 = 38.9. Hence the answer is 39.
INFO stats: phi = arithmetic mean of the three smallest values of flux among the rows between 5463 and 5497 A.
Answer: 6.25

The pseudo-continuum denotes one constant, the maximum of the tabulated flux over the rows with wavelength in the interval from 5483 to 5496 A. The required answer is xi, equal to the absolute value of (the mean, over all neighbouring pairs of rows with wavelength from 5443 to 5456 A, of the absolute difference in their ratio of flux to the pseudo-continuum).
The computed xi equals 0.0014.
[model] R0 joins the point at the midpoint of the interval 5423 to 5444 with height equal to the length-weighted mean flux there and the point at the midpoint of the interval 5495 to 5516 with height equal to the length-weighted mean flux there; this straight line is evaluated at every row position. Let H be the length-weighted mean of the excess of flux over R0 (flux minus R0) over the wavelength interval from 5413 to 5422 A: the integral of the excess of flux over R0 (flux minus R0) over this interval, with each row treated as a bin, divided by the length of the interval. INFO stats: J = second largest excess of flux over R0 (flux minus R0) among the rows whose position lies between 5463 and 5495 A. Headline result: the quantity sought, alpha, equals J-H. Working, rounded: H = -0.27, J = 0.01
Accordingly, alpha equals 0.27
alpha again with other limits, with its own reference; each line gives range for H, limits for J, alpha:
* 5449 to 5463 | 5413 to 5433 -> -0.04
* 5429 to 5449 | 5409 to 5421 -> -0.16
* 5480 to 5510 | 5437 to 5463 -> 0.20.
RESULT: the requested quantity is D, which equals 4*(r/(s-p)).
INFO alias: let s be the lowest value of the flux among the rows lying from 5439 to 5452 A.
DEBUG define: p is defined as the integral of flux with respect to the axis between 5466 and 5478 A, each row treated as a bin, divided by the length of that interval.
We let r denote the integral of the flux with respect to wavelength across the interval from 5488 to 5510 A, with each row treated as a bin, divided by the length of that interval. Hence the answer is 218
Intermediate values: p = 6.48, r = 6.389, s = 6.6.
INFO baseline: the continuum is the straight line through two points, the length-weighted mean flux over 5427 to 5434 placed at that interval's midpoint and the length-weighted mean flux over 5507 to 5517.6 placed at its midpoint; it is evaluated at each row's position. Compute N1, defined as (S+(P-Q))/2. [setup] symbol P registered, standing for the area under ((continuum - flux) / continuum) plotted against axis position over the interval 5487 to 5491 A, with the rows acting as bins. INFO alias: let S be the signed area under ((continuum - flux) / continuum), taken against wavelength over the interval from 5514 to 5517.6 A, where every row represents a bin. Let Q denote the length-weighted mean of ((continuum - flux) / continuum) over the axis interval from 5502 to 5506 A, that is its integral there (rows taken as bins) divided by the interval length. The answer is 0.03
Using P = 0.11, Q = 0.024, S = -0.038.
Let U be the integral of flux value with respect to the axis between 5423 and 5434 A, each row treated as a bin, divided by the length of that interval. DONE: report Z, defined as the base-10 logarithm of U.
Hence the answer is 0.821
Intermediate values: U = 6.62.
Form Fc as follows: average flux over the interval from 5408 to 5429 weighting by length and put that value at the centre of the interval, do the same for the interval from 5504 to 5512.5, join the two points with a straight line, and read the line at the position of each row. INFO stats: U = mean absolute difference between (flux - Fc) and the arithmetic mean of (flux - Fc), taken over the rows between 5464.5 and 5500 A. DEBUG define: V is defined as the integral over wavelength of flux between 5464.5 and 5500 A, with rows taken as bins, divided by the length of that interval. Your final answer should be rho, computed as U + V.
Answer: 6.48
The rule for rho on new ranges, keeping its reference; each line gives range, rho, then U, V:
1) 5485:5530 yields 6.47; 0.083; 6.39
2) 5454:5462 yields 6.66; 0.010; 6.65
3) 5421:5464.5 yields 6.71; 0.053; 6.66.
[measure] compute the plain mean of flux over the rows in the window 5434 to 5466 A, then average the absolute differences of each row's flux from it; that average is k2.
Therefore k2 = 0.05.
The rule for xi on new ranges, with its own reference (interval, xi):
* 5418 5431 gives 0.0066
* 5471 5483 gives 0.0060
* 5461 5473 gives 0.0053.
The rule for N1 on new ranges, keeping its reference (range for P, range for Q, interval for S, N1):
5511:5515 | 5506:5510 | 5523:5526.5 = 0.03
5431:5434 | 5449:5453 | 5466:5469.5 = 0.01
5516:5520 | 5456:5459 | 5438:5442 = -0.03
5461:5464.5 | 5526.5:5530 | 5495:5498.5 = -0.02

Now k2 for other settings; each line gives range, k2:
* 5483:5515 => 0.06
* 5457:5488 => 0.11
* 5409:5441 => 0.18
